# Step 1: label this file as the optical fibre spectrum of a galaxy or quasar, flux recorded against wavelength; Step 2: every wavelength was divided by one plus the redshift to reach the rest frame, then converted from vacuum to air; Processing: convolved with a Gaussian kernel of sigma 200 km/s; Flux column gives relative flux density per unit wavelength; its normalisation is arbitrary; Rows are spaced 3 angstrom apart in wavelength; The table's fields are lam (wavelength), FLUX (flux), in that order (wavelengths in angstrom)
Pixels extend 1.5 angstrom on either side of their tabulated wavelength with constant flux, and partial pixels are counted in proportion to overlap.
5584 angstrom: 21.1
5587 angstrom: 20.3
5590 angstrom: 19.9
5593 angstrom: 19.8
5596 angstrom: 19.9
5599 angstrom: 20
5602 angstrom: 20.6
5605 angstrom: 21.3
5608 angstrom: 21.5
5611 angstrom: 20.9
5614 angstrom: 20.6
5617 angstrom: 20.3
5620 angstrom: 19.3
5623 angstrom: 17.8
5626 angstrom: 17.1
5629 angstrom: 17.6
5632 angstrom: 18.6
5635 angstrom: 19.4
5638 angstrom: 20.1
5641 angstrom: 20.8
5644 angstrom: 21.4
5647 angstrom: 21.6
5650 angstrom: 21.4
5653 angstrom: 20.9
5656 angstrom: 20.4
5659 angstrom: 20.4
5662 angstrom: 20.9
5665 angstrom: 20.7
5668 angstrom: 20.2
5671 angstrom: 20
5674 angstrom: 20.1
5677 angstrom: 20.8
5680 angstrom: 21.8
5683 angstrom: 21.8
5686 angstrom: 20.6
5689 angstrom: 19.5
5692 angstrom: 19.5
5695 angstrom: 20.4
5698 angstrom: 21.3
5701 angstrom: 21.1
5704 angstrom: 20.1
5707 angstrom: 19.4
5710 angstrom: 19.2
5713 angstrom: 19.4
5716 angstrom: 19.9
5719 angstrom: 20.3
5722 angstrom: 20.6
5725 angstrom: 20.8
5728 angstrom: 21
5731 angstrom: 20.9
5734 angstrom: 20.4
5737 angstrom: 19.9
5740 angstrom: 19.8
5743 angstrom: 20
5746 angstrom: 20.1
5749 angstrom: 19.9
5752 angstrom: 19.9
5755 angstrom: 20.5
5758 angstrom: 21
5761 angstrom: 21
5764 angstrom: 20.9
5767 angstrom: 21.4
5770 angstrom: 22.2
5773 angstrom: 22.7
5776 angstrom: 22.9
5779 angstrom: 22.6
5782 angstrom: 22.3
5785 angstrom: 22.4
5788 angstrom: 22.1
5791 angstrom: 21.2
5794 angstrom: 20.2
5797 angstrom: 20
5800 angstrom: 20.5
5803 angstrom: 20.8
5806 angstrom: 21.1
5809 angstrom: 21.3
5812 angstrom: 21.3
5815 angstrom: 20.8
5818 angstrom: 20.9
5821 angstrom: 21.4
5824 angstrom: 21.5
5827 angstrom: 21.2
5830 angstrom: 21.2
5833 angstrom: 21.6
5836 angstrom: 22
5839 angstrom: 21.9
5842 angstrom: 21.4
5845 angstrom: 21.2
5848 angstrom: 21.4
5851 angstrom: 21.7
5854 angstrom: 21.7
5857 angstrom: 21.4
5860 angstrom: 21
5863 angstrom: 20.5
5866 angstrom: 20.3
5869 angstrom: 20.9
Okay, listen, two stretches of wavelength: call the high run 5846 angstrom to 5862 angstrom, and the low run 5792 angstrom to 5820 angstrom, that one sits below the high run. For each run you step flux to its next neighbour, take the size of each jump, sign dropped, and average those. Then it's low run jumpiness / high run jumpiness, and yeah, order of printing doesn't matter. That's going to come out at 1.05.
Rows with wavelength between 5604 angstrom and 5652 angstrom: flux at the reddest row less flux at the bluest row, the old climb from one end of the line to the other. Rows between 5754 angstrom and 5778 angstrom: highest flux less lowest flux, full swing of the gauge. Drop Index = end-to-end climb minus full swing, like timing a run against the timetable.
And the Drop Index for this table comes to -2.3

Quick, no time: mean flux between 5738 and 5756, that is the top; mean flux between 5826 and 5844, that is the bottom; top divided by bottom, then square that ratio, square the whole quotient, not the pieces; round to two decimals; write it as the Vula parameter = 0.86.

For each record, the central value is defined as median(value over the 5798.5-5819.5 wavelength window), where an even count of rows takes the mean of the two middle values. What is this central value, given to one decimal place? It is 20.9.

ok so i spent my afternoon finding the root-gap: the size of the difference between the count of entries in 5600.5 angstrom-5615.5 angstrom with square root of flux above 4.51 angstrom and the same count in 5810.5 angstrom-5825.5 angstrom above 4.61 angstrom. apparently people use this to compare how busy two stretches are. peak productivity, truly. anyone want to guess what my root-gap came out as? 2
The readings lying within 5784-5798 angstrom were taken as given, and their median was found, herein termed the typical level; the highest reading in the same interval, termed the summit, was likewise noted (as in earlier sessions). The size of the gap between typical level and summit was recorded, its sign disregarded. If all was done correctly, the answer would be 1.2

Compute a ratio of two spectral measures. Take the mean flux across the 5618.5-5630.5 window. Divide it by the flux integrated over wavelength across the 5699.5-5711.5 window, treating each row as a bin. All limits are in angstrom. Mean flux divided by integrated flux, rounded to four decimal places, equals 0.0750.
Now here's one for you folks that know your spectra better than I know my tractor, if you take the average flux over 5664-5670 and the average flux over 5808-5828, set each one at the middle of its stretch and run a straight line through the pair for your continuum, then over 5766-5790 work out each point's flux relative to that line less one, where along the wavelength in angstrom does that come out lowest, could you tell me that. 5767 angstrom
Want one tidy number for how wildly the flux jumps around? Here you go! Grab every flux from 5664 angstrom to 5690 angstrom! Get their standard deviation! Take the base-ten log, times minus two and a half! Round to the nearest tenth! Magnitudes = 0.3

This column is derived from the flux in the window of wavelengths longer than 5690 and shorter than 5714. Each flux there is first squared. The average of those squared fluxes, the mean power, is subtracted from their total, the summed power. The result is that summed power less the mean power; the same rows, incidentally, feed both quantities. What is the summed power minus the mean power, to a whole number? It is 2818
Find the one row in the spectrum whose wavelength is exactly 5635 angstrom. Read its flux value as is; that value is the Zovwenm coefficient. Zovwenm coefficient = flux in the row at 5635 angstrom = 19.4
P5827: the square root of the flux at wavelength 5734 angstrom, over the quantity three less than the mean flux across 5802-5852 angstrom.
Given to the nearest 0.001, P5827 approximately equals 0.246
